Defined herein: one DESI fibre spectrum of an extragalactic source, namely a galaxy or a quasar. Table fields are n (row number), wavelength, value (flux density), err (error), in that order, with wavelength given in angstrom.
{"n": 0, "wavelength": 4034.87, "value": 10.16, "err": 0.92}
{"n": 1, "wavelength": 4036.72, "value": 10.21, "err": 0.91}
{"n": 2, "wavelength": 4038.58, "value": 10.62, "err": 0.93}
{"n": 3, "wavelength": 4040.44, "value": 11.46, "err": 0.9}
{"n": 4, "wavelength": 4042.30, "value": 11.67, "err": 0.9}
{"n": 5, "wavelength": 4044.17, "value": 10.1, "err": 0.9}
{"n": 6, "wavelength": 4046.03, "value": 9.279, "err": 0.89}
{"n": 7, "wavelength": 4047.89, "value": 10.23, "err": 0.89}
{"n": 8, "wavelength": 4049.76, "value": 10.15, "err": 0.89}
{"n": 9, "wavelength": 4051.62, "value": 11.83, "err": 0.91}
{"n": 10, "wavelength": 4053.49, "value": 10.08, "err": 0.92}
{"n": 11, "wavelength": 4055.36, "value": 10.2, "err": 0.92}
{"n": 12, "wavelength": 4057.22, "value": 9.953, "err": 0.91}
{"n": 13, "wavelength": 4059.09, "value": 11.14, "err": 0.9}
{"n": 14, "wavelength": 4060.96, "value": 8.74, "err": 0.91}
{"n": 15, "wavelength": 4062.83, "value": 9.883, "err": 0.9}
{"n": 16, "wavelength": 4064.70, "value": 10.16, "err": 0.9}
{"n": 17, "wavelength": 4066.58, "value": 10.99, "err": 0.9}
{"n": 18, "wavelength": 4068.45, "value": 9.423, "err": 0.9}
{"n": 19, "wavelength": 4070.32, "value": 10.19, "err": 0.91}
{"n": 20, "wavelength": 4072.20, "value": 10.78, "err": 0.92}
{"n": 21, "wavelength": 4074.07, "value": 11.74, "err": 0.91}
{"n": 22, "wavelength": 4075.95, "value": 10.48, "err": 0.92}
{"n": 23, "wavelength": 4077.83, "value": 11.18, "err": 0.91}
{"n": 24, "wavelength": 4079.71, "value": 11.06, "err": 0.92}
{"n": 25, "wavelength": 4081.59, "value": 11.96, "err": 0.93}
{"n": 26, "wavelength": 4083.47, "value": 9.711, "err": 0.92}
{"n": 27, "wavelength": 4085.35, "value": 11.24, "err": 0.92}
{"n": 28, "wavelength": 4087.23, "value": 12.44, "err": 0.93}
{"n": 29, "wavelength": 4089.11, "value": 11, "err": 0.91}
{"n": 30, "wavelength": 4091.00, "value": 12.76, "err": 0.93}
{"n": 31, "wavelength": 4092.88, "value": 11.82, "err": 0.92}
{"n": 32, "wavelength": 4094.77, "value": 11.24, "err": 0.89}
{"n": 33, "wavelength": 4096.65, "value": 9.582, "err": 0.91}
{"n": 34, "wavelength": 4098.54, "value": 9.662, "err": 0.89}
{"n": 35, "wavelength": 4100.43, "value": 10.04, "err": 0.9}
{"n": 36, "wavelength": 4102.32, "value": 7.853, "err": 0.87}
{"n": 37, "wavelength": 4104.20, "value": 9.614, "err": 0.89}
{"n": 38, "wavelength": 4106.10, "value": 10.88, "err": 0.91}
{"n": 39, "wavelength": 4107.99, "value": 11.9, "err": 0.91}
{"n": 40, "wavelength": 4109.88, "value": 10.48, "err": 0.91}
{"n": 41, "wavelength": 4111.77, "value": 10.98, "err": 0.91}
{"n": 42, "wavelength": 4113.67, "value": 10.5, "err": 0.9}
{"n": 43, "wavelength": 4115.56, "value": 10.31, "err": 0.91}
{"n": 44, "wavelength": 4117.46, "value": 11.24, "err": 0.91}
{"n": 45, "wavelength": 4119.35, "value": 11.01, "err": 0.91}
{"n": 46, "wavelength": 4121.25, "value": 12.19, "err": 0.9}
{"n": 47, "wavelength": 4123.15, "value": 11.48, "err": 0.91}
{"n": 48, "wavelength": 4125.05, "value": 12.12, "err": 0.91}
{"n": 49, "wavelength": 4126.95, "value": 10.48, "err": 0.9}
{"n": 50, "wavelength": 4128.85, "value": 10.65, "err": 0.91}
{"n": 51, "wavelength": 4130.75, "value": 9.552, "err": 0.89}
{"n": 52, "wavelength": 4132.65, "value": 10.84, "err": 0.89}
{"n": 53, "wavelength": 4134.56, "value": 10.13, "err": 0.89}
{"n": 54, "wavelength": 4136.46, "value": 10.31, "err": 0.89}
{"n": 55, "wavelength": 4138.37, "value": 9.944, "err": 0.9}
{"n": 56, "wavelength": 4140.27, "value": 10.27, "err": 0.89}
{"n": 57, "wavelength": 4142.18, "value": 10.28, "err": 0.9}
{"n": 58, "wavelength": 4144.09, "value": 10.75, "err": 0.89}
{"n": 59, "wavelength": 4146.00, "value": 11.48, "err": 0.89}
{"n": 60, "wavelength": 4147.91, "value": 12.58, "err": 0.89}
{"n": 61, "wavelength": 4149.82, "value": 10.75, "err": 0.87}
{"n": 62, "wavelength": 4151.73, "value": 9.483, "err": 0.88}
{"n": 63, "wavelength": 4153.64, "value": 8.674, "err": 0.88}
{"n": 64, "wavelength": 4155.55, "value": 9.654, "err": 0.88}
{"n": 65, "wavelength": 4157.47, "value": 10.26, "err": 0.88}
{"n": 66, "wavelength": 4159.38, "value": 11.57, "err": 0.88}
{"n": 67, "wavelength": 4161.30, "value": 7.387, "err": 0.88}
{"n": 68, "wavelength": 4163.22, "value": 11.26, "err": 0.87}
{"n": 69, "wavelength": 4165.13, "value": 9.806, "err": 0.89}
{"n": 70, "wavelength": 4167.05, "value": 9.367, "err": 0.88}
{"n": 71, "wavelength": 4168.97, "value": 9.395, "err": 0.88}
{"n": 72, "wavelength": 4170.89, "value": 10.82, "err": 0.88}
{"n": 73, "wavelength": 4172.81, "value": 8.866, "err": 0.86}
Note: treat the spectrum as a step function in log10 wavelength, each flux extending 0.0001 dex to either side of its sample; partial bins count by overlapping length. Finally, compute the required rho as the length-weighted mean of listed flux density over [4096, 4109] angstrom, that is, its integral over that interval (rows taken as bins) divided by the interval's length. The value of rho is 9.9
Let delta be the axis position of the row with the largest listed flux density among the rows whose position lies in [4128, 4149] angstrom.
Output 4147.91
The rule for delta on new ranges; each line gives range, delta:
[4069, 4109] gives 4091.00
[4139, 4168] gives 4147.91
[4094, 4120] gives 4107.99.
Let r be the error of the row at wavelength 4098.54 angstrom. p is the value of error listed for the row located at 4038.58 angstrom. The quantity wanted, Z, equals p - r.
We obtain 0.040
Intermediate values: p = 0.930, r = 0.89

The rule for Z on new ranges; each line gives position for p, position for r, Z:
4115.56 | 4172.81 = 0.050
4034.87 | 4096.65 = 0.010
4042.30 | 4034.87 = -0.020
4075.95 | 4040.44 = 0.020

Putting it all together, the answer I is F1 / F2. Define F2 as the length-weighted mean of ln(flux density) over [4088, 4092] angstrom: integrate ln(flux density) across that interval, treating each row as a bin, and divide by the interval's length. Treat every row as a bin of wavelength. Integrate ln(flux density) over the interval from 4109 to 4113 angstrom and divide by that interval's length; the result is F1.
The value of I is 0.96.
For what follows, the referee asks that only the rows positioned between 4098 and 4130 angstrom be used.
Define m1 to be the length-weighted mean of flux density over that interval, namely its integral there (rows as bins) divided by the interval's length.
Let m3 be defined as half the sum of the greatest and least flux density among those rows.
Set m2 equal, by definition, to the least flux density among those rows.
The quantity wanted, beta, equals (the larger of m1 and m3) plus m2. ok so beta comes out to 18.53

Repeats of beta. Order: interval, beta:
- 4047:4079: 19.16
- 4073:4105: 18.65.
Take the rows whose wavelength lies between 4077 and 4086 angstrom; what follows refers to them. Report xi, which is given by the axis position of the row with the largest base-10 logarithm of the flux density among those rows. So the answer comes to 4081.59 angstrom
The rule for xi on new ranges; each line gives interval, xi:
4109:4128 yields 4121.25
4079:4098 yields 4091.00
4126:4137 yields 4132.65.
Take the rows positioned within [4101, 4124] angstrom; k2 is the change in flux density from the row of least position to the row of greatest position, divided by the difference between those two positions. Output 0.17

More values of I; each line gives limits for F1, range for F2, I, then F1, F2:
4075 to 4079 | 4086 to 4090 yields 0.97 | 2.38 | 2.46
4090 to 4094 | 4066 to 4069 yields 1.08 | 2.50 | 2.32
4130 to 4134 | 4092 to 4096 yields 0.95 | 2.32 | 2.43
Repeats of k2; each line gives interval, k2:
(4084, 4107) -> -0.02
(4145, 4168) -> -0.10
